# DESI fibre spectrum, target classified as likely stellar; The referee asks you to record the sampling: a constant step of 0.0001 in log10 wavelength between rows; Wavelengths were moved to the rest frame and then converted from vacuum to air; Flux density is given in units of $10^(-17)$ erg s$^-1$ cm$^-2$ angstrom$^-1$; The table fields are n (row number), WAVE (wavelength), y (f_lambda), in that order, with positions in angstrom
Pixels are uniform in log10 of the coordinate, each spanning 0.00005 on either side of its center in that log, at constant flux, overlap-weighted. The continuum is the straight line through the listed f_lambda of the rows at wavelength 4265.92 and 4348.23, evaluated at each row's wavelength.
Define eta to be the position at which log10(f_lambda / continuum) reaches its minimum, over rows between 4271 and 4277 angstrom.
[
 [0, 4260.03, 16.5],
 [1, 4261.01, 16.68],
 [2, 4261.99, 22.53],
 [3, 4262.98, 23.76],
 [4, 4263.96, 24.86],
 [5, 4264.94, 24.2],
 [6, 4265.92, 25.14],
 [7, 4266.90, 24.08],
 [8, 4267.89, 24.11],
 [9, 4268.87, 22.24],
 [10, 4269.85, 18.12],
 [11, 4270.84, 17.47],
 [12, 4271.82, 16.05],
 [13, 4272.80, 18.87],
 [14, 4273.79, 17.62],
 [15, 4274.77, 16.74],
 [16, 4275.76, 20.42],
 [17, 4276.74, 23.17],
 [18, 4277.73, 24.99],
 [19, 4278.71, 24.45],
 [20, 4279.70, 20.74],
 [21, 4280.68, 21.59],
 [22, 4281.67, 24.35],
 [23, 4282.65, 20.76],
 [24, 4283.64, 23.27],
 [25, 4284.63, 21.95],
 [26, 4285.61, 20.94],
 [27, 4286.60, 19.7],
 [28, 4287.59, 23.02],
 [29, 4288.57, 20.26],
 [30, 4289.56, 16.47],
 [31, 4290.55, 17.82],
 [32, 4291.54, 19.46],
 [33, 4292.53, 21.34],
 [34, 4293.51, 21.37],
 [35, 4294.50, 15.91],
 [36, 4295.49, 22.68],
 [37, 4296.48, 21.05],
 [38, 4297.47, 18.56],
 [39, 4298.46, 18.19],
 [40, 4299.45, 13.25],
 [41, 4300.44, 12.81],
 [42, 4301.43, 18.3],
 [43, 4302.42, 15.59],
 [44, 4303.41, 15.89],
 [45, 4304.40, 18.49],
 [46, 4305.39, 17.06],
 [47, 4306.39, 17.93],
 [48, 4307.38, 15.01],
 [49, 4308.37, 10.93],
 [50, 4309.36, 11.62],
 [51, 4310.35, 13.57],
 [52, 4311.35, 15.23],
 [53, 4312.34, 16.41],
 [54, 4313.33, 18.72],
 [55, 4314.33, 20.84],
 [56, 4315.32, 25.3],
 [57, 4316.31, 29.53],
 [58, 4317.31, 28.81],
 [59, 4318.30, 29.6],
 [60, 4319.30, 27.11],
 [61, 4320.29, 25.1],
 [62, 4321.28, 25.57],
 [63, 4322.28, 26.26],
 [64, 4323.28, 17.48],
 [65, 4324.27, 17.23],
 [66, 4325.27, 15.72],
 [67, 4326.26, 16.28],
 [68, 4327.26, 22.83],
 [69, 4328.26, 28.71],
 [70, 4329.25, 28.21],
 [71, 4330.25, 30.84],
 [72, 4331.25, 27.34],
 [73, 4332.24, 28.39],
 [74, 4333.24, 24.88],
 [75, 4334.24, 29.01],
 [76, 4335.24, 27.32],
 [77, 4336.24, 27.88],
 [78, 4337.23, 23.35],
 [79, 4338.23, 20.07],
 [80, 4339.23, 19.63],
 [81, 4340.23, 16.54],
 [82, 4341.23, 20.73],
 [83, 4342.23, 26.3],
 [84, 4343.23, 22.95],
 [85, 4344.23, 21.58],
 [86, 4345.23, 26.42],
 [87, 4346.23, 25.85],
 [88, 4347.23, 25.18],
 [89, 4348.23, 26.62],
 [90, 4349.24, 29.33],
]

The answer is 4271.82 angstrom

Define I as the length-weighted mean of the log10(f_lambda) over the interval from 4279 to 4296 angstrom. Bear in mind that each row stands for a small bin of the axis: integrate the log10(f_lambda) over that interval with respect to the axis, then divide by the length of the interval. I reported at 1.314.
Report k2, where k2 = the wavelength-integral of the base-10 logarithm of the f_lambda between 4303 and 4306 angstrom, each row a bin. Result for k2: 4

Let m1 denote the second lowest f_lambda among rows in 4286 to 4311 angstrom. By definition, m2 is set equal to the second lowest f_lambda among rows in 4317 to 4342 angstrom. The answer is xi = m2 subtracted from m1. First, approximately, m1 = 11.62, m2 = 16.28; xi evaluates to -4.7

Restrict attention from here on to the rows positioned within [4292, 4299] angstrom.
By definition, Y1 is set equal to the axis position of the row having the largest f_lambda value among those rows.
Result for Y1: 4295.49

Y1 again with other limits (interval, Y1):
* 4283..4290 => 4283.64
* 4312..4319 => 4318.30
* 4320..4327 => 4322.28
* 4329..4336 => 4330.25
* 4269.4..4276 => 4275.76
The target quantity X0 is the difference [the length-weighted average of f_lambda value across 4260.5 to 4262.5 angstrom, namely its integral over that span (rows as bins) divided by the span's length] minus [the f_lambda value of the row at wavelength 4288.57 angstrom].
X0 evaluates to -0.7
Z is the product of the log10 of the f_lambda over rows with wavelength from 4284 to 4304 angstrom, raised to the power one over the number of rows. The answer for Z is 1.26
